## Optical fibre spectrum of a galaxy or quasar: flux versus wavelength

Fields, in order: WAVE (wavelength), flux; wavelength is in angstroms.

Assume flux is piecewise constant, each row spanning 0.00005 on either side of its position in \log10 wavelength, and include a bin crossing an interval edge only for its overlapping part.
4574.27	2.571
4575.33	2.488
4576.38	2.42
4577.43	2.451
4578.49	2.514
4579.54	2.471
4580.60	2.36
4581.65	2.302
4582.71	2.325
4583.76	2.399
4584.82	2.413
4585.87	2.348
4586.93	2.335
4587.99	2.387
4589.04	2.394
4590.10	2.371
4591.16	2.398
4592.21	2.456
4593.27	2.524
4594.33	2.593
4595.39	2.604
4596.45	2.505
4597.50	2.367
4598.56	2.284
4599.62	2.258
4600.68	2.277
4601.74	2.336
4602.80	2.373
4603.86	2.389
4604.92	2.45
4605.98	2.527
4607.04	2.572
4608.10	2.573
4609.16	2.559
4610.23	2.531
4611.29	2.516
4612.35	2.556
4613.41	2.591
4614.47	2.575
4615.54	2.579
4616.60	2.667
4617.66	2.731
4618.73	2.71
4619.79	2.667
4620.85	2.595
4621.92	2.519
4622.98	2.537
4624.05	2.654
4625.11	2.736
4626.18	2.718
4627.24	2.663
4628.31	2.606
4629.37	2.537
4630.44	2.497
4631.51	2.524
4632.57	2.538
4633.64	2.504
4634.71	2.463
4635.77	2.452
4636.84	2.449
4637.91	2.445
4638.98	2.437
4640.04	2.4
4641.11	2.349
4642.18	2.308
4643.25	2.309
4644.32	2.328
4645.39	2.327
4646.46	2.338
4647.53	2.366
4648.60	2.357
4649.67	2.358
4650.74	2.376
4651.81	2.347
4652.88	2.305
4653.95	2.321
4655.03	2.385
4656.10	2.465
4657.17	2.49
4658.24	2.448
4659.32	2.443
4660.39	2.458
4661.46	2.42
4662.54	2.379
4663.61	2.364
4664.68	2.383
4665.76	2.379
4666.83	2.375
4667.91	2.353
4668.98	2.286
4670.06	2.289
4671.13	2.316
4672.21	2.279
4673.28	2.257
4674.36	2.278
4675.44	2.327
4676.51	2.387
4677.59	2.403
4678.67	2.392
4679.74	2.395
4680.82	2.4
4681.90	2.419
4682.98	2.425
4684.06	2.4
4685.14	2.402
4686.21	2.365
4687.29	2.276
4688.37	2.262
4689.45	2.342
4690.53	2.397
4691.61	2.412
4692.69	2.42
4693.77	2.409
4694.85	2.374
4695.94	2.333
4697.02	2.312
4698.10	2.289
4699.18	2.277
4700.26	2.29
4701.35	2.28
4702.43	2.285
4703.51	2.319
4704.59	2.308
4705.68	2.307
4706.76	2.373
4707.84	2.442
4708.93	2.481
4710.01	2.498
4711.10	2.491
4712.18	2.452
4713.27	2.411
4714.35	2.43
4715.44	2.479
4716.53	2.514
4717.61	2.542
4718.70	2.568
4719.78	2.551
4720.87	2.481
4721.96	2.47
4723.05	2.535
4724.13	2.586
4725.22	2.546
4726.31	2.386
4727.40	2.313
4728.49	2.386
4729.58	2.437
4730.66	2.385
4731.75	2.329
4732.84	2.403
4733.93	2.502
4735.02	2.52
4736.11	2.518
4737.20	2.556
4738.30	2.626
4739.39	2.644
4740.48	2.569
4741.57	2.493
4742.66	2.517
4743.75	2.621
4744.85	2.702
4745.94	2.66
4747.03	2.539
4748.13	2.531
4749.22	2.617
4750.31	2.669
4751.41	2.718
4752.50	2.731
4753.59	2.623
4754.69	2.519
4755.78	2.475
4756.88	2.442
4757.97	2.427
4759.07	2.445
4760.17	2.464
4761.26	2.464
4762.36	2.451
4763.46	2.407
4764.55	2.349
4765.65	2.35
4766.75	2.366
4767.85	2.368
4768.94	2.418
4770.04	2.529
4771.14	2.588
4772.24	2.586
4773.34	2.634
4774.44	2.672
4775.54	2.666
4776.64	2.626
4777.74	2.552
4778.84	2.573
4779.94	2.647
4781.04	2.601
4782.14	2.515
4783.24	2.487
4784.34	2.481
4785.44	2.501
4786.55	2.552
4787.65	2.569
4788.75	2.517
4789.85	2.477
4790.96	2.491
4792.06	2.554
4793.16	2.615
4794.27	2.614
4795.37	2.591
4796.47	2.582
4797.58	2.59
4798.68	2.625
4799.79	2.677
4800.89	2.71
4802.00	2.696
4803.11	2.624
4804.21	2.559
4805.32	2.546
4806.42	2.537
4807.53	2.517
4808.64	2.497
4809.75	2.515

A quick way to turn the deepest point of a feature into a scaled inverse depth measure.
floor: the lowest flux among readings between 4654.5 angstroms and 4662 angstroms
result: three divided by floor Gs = 1.26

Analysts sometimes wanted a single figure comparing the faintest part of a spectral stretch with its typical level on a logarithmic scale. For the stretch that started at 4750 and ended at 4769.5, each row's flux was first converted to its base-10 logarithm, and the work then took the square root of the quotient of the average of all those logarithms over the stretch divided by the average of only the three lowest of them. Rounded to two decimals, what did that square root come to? 1.03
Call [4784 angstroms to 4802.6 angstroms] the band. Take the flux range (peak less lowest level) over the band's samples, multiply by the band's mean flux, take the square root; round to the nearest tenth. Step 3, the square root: 0.8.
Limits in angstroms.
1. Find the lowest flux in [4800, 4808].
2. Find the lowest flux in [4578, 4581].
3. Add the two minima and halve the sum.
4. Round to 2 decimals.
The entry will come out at 2.44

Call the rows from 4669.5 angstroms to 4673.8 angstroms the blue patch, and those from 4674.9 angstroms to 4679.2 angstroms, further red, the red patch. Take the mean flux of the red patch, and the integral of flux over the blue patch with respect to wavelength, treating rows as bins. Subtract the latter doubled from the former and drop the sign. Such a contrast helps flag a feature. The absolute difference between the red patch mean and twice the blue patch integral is 17.29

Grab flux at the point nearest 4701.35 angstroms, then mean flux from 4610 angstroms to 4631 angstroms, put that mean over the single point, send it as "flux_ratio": 1.14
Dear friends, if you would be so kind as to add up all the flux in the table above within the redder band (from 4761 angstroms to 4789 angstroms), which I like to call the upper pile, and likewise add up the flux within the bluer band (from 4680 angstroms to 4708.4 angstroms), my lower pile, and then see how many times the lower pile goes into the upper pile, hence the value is 1.07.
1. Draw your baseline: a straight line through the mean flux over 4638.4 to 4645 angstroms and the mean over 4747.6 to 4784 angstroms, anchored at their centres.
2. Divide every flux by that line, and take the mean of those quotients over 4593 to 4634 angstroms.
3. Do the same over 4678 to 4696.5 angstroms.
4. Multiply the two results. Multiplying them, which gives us 1.08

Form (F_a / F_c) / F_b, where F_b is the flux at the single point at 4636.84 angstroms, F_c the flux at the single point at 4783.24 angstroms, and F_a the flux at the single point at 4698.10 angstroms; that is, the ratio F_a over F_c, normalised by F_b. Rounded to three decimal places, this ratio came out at 0.376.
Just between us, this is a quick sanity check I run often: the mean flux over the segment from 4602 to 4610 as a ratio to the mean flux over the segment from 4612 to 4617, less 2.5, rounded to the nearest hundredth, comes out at -1.54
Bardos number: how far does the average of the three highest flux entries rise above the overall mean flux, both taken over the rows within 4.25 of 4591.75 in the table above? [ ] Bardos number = 0.11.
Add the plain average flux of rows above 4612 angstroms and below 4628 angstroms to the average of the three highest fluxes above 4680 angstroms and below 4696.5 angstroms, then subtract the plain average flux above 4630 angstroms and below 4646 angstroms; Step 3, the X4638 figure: 2.63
